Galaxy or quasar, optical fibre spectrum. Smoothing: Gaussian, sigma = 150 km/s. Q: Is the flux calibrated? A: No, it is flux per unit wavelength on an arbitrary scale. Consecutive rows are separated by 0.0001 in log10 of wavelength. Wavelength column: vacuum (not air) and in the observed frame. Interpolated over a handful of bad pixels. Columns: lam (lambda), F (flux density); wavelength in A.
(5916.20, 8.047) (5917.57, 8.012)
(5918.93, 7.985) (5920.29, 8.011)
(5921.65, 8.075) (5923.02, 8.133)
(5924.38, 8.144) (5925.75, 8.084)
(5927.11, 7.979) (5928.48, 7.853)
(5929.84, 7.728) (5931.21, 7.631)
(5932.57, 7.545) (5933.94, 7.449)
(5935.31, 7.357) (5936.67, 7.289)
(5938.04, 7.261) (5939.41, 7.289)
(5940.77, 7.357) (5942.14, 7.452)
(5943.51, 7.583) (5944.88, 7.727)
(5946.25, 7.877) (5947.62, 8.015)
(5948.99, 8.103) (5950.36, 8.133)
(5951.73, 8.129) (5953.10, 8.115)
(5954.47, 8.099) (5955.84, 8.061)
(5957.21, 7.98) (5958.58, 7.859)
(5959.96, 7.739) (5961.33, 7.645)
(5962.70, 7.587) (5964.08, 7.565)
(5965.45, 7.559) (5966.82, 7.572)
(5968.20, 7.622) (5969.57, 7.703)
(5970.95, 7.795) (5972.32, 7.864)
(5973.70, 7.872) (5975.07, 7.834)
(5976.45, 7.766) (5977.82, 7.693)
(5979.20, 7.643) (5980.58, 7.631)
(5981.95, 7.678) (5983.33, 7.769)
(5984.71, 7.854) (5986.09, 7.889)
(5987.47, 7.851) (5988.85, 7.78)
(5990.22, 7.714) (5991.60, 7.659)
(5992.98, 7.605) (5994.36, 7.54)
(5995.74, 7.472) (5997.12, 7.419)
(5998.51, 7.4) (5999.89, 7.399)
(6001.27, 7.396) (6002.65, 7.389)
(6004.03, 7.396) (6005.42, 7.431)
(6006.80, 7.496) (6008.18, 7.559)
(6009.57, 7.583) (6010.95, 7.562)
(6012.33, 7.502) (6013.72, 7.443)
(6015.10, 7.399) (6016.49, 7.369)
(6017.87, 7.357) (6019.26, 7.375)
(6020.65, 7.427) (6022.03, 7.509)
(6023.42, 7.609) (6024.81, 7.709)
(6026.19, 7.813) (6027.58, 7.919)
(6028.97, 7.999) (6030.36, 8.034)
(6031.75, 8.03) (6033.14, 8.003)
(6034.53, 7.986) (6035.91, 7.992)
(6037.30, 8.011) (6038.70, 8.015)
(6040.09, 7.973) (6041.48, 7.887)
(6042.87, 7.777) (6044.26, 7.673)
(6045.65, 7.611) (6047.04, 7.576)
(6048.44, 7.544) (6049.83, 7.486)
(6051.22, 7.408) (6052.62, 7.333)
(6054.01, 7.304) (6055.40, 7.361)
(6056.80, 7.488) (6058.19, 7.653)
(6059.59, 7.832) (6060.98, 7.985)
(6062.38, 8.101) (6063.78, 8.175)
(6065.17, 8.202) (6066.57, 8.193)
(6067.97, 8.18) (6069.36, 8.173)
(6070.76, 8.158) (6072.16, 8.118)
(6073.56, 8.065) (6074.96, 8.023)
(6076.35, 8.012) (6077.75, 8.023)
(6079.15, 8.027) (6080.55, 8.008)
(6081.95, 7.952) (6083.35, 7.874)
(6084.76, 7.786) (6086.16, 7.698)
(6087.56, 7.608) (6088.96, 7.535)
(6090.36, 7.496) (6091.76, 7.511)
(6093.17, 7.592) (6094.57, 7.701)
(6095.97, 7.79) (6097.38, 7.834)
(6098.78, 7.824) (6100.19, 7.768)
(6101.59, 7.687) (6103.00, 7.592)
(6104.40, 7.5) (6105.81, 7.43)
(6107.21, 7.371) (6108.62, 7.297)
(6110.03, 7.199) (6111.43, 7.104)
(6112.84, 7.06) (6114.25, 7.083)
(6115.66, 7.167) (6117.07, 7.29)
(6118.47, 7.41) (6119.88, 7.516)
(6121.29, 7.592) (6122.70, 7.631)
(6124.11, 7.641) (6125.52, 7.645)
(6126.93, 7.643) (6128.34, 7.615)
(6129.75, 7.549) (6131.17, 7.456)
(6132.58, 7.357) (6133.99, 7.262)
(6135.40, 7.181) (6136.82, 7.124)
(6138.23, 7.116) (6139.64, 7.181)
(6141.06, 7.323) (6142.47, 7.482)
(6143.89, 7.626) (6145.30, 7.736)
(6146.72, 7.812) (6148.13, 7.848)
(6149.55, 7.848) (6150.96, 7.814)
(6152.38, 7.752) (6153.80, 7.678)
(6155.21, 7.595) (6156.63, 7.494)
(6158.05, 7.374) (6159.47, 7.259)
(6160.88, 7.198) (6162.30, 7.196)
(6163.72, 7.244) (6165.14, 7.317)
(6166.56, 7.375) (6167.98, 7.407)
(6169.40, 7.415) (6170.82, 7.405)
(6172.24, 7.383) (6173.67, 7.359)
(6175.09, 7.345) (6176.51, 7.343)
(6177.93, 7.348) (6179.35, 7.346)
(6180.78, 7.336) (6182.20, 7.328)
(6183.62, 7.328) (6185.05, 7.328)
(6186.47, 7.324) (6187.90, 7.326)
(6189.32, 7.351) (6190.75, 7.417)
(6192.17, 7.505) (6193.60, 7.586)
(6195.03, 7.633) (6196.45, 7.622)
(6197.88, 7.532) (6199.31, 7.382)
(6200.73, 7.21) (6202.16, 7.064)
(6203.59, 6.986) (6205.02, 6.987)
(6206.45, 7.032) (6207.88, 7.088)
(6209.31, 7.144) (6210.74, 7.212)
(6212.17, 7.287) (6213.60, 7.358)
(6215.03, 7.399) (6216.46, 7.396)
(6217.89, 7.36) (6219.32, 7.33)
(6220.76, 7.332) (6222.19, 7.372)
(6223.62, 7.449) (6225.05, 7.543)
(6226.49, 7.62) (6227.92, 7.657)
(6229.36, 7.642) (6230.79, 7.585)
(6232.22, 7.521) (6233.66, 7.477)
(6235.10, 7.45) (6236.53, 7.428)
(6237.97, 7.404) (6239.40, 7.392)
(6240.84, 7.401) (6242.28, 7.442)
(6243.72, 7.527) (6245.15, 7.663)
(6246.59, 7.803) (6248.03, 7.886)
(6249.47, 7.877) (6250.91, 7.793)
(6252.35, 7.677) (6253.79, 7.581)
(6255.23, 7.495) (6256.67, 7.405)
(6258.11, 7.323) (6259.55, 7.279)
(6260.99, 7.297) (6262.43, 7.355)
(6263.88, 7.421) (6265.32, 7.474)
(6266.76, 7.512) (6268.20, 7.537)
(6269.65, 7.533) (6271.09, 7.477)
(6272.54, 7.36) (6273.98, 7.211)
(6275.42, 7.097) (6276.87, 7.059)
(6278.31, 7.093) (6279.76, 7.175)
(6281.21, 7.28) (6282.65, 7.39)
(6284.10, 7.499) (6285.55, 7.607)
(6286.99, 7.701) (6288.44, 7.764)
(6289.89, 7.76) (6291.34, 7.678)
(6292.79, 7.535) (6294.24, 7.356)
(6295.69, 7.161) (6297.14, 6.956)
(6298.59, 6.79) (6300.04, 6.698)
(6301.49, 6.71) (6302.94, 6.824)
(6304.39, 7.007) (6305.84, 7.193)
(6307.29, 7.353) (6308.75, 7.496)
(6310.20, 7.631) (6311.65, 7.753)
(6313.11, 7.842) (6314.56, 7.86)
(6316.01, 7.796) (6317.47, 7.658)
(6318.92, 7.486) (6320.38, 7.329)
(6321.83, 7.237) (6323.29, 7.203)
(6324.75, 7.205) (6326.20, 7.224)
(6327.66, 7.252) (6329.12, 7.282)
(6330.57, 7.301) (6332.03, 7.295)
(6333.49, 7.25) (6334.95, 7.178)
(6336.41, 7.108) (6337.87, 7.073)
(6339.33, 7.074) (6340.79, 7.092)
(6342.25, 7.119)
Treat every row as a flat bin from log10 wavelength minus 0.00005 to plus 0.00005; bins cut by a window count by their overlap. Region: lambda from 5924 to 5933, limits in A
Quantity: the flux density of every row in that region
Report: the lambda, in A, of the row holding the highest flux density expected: 5924.38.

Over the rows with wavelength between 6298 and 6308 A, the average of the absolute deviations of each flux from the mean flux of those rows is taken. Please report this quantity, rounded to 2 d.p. 0.21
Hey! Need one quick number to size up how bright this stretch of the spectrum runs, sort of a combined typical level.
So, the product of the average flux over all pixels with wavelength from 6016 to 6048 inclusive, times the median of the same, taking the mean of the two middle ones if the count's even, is 60.7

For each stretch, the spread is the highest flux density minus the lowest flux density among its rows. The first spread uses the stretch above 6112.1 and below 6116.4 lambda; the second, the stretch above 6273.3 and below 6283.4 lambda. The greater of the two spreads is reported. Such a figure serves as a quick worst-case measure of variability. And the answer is 0.33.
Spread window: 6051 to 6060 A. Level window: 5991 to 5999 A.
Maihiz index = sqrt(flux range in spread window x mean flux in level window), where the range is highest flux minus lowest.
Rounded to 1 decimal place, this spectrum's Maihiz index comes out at 2.0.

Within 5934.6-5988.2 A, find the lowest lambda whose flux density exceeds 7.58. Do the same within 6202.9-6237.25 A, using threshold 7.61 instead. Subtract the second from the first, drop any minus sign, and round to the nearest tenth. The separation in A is 283.0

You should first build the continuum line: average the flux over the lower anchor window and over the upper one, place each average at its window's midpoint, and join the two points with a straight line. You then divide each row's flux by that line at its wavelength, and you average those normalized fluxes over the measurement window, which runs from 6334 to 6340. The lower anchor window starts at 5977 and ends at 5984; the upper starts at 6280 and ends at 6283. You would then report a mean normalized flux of 0.98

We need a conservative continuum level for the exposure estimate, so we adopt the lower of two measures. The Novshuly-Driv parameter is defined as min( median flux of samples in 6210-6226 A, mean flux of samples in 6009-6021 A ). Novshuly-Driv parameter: 7.36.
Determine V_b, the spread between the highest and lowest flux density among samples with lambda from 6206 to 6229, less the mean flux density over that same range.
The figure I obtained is -6.7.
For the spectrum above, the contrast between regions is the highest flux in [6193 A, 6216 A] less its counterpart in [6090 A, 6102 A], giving -0.2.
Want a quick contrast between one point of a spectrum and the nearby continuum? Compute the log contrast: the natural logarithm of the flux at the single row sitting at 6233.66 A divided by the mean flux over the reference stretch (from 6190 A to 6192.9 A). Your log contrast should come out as 0.00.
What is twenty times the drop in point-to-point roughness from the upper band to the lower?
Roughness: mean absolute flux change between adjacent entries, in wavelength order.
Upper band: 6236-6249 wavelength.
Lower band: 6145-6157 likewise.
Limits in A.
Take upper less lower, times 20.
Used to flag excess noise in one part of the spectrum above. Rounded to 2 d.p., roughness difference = 0.16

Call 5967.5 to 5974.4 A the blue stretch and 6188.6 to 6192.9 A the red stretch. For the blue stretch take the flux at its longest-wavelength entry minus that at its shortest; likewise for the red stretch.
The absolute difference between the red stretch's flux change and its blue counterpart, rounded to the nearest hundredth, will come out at 0.10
